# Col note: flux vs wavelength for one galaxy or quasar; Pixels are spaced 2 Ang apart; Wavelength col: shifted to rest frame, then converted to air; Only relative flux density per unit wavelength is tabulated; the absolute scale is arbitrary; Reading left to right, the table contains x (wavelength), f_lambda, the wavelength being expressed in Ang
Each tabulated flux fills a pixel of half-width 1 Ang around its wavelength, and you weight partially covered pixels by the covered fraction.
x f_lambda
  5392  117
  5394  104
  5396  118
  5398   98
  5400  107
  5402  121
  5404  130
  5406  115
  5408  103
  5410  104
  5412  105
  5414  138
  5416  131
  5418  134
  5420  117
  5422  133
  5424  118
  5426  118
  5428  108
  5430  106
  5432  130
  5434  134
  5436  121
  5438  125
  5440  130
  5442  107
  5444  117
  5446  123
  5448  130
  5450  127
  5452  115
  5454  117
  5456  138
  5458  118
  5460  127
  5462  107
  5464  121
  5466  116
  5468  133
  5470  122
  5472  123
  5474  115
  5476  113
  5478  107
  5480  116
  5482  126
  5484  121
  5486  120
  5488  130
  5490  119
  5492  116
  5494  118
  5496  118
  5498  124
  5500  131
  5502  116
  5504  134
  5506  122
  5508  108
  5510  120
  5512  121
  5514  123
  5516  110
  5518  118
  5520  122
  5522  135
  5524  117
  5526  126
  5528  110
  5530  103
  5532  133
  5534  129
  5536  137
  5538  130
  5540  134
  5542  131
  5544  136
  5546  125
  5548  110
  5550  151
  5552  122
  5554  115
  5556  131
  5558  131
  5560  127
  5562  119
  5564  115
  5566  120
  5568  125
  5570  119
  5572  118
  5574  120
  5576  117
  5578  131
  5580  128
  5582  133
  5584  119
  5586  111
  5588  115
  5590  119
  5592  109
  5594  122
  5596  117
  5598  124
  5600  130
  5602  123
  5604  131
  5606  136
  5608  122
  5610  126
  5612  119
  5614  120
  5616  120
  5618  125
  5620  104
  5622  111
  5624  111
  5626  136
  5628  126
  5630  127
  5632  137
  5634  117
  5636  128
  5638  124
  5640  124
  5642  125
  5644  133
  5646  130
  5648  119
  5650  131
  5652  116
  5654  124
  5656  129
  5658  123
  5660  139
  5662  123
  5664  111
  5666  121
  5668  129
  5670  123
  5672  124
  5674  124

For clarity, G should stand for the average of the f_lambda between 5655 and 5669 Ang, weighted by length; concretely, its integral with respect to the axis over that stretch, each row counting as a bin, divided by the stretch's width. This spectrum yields 125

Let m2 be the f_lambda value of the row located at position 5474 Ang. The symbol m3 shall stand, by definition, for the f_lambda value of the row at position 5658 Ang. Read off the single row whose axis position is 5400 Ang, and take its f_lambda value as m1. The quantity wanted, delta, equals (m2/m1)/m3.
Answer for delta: 0.0087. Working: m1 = 107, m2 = 115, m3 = 123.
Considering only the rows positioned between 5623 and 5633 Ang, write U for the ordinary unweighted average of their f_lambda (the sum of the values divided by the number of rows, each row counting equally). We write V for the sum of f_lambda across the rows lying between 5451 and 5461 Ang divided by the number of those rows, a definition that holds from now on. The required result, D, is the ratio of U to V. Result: 1.04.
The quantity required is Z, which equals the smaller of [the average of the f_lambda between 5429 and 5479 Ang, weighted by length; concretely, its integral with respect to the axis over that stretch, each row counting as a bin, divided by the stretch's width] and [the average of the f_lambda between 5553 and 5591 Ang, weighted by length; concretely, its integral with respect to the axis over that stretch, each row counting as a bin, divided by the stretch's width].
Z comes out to 121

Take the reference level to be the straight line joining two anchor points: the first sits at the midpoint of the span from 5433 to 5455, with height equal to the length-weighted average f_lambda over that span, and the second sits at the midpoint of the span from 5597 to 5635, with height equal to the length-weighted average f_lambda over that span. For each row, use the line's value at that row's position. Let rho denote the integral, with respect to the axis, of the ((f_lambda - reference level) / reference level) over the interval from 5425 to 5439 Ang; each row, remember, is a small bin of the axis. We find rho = -0.23 Ang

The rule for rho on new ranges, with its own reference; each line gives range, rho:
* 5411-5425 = 0.34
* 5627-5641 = 0.30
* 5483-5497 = -0.27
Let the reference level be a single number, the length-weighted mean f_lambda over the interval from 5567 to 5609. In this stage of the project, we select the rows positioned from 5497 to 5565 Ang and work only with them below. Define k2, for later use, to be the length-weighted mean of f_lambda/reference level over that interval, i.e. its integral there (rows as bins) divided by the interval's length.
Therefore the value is 1.01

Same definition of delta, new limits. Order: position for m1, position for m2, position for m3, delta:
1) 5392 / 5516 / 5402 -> 0.0078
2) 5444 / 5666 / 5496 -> 0.0088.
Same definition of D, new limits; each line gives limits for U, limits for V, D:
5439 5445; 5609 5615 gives 0.97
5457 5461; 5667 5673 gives 0.98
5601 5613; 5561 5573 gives 1.06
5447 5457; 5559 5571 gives 1.04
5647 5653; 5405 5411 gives 1.14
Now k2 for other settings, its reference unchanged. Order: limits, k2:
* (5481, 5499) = 0.99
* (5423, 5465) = 0.99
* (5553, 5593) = 0.99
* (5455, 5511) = 0.99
